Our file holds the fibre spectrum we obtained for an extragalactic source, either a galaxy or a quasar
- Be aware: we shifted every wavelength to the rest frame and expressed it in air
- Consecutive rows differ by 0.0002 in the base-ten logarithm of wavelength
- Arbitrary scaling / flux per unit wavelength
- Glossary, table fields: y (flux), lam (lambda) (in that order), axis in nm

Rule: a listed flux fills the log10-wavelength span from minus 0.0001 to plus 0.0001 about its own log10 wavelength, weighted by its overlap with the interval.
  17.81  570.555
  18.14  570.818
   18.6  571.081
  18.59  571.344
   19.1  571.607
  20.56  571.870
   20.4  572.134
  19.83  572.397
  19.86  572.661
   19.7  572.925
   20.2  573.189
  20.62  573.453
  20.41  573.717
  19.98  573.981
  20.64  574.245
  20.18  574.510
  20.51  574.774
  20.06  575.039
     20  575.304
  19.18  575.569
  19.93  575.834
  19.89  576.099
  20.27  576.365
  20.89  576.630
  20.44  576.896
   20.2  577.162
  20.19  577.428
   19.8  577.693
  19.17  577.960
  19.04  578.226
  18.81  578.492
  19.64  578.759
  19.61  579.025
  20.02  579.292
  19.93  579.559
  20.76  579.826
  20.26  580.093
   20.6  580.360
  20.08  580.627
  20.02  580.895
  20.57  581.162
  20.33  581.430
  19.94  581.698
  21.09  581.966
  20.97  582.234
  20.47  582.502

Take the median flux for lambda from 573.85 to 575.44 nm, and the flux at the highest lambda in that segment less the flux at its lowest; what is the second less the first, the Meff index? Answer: -20.1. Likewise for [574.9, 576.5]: -19.8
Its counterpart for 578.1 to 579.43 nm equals -18.6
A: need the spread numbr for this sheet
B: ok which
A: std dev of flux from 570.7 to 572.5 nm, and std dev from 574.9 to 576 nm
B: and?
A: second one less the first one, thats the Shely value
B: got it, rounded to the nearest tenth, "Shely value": -0.5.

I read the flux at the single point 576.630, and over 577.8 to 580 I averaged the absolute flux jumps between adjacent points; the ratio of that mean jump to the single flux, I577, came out 0.0174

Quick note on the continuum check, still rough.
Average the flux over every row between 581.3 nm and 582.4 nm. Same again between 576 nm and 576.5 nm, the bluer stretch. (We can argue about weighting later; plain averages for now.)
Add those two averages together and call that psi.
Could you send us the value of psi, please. 40.7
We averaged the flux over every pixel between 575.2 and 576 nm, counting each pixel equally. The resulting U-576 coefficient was 19.7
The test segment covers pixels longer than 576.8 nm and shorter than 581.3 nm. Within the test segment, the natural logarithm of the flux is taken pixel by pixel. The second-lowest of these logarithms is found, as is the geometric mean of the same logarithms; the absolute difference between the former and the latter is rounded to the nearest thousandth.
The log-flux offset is 0.046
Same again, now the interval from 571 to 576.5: 0.068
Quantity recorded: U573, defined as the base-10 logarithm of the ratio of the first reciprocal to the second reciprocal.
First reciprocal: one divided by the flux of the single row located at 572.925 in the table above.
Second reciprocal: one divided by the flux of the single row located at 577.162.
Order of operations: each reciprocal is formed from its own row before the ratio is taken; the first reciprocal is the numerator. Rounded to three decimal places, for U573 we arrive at 0.011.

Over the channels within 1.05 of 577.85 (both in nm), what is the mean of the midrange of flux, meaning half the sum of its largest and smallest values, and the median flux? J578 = 19.7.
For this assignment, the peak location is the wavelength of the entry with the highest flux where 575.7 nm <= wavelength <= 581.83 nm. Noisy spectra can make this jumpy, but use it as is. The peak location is 576.630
